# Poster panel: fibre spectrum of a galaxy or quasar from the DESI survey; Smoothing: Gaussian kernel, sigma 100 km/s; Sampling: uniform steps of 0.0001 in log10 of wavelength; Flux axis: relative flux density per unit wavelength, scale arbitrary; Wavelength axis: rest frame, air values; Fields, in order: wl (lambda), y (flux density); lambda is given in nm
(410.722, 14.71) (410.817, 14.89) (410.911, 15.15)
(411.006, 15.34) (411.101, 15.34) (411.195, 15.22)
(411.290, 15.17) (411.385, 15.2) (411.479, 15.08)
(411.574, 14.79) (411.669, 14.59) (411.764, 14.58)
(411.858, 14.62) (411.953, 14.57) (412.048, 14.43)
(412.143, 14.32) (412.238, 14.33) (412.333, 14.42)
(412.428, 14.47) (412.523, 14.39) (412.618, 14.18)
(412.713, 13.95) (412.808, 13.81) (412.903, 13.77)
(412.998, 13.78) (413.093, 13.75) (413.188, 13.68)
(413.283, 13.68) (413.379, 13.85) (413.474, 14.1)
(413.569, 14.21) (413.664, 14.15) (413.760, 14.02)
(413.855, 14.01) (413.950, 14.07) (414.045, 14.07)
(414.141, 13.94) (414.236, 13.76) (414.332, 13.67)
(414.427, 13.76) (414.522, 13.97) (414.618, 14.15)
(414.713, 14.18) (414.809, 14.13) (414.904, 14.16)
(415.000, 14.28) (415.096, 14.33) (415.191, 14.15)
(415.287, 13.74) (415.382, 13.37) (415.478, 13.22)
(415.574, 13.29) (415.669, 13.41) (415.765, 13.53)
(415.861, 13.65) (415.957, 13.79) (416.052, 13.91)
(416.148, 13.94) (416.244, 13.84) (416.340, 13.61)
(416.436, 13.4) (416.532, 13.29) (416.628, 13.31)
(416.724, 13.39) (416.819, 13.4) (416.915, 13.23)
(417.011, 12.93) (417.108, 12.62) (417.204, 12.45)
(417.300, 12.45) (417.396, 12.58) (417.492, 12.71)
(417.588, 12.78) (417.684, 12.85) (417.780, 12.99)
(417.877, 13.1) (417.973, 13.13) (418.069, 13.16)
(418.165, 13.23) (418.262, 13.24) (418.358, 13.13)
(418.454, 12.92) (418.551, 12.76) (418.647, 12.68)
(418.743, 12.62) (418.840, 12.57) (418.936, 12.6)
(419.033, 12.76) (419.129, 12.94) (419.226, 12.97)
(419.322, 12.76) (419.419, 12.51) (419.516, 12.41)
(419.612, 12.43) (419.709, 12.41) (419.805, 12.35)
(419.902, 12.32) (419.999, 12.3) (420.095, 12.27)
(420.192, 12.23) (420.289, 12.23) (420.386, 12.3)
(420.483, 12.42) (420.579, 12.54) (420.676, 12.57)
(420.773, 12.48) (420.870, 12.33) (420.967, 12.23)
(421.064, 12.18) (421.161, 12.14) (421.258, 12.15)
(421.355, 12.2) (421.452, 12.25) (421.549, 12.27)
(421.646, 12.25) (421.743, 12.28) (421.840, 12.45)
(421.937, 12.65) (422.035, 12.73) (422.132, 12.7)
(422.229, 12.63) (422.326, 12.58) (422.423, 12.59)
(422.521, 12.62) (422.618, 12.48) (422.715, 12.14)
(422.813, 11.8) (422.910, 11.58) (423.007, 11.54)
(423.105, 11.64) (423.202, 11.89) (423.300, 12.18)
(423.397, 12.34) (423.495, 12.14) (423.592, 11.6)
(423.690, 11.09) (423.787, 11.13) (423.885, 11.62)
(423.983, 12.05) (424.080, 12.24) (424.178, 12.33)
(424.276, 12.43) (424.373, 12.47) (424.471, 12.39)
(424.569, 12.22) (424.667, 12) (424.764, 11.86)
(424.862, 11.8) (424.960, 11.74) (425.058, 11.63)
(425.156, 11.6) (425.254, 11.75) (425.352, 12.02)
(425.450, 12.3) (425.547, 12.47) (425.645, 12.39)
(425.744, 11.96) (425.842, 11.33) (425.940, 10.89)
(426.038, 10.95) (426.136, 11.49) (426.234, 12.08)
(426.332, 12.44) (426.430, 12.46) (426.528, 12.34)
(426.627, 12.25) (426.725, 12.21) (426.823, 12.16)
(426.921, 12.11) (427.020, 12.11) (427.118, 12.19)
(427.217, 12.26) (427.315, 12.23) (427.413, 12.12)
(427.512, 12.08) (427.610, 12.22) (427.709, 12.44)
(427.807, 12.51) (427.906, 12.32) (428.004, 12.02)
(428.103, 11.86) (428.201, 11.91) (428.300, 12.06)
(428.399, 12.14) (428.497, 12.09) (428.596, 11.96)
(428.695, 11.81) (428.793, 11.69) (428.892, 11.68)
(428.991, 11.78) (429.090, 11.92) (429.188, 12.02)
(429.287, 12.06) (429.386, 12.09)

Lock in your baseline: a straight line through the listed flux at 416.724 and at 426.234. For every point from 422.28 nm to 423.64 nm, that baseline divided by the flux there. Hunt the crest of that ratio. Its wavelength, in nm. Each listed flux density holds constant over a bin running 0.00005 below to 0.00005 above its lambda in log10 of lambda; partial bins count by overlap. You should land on 423.007 nm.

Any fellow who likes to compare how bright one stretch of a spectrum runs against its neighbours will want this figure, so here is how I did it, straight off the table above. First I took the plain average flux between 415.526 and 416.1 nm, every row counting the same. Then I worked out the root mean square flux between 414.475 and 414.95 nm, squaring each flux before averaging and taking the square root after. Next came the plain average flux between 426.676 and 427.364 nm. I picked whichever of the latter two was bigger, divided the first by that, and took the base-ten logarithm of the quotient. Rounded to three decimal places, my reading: -0.016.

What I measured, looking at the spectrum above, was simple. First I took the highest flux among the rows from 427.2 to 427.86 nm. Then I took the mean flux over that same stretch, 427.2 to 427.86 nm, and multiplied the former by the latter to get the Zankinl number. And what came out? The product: 153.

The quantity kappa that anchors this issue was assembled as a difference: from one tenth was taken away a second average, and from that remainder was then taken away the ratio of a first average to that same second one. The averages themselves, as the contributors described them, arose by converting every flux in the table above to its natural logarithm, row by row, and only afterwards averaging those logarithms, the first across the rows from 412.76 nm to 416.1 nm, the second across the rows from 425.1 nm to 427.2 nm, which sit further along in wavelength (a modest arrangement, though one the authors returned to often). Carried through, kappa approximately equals -3.44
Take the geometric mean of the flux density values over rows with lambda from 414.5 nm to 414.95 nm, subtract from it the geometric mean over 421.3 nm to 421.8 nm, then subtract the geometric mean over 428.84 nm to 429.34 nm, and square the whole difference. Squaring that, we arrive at 100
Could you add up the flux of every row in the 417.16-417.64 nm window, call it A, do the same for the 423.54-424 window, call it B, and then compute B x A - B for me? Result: 3563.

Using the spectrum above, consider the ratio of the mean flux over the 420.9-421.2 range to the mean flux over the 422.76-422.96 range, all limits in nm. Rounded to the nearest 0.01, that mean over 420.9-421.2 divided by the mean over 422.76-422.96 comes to 1.04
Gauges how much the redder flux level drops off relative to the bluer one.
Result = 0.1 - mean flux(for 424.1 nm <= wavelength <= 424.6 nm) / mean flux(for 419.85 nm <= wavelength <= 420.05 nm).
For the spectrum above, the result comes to -0.90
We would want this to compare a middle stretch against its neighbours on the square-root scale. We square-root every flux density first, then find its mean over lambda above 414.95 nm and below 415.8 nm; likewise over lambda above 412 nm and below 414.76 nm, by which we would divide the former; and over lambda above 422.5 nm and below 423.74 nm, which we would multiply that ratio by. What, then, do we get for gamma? 3.41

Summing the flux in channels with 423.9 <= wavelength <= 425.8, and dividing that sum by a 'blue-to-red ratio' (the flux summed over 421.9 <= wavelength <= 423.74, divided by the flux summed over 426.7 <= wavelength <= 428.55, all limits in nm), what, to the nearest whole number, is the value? 230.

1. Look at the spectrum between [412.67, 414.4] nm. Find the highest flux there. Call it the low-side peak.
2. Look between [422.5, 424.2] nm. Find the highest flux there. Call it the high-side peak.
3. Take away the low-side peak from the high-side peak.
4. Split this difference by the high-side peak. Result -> -0.126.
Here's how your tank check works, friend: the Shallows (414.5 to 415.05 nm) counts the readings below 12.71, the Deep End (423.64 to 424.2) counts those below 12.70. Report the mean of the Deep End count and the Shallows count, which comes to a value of 3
